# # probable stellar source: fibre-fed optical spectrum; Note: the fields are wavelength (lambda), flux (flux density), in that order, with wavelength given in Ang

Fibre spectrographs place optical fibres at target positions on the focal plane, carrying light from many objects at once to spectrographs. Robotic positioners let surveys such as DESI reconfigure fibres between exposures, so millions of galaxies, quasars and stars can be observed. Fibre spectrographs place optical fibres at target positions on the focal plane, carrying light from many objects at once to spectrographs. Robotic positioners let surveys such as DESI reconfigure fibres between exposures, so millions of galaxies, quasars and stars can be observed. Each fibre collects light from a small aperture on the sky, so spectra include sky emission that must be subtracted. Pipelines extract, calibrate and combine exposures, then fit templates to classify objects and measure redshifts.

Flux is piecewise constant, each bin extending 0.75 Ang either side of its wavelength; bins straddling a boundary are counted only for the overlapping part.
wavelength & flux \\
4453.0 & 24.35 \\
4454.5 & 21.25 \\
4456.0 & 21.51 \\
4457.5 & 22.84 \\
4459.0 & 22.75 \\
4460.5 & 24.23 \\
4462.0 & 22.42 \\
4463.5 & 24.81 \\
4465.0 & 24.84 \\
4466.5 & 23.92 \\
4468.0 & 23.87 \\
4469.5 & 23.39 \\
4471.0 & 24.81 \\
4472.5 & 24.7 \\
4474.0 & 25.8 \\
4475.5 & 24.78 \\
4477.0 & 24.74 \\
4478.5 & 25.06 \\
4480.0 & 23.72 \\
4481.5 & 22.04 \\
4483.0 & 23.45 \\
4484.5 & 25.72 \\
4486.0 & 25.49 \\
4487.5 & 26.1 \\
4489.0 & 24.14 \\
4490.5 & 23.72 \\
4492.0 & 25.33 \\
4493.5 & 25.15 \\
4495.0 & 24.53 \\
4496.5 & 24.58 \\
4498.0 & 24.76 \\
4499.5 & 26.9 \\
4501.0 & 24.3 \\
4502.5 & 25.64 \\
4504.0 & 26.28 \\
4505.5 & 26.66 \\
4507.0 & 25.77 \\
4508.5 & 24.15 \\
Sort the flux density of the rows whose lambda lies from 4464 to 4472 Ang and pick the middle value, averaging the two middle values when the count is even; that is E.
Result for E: 23.9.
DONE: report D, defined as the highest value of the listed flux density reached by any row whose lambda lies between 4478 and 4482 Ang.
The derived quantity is 25.06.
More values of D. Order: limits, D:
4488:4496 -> 25.33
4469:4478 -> 25.8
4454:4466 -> 24.84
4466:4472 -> 24.81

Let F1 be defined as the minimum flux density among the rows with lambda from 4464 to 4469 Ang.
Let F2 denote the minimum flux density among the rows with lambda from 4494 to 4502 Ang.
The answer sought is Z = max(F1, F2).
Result 24.3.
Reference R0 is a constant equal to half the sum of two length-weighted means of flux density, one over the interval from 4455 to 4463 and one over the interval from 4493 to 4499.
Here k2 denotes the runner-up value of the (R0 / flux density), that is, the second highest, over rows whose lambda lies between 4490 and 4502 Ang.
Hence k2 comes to 0.98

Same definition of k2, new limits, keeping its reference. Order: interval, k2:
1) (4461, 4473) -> 1.02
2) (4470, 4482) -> 1.00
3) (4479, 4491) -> 1.01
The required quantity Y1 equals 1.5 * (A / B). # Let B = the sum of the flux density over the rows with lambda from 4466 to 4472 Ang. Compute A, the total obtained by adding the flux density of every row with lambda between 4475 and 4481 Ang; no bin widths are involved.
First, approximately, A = 98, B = 96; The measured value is 1.54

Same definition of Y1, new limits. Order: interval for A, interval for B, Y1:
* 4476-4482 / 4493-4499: 1.45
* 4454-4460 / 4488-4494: 1.35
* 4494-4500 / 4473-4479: 1.51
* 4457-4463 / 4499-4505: 1.34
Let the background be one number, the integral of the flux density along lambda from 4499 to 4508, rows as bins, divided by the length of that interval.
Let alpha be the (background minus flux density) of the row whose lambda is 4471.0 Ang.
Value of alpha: 1.0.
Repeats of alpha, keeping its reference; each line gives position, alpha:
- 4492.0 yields 0.5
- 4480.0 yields 2.1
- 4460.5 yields 1.6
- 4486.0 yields 0.4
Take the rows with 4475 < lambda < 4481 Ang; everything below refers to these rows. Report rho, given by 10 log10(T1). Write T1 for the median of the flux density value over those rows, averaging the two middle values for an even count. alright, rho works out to 13.9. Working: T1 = 24.8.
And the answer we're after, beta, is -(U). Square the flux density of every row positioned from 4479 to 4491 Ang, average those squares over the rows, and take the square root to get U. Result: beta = -24.3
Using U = 24.3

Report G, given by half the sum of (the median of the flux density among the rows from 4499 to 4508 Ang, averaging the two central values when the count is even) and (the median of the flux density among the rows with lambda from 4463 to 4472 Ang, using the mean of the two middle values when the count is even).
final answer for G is 25.2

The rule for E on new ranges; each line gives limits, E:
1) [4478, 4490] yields 24.6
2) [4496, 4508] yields 25.7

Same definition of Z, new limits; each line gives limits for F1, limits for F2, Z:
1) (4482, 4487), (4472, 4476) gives 24.7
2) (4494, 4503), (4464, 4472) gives 24.3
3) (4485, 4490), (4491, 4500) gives 24.5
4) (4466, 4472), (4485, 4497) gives 23.7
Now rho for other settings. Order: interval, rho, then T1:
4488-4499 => 13.9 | 24.6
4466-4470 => 13.8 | 23.9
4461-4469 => 13.8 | 23.9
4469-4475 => 13.9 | 24.8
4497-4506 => 14.1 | 26.0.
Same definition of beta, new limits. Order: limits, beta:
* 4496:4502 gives -25.2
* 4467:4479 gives -24.7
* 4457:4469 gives -23.7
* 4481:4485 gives -23.8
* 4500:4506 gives -25.7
